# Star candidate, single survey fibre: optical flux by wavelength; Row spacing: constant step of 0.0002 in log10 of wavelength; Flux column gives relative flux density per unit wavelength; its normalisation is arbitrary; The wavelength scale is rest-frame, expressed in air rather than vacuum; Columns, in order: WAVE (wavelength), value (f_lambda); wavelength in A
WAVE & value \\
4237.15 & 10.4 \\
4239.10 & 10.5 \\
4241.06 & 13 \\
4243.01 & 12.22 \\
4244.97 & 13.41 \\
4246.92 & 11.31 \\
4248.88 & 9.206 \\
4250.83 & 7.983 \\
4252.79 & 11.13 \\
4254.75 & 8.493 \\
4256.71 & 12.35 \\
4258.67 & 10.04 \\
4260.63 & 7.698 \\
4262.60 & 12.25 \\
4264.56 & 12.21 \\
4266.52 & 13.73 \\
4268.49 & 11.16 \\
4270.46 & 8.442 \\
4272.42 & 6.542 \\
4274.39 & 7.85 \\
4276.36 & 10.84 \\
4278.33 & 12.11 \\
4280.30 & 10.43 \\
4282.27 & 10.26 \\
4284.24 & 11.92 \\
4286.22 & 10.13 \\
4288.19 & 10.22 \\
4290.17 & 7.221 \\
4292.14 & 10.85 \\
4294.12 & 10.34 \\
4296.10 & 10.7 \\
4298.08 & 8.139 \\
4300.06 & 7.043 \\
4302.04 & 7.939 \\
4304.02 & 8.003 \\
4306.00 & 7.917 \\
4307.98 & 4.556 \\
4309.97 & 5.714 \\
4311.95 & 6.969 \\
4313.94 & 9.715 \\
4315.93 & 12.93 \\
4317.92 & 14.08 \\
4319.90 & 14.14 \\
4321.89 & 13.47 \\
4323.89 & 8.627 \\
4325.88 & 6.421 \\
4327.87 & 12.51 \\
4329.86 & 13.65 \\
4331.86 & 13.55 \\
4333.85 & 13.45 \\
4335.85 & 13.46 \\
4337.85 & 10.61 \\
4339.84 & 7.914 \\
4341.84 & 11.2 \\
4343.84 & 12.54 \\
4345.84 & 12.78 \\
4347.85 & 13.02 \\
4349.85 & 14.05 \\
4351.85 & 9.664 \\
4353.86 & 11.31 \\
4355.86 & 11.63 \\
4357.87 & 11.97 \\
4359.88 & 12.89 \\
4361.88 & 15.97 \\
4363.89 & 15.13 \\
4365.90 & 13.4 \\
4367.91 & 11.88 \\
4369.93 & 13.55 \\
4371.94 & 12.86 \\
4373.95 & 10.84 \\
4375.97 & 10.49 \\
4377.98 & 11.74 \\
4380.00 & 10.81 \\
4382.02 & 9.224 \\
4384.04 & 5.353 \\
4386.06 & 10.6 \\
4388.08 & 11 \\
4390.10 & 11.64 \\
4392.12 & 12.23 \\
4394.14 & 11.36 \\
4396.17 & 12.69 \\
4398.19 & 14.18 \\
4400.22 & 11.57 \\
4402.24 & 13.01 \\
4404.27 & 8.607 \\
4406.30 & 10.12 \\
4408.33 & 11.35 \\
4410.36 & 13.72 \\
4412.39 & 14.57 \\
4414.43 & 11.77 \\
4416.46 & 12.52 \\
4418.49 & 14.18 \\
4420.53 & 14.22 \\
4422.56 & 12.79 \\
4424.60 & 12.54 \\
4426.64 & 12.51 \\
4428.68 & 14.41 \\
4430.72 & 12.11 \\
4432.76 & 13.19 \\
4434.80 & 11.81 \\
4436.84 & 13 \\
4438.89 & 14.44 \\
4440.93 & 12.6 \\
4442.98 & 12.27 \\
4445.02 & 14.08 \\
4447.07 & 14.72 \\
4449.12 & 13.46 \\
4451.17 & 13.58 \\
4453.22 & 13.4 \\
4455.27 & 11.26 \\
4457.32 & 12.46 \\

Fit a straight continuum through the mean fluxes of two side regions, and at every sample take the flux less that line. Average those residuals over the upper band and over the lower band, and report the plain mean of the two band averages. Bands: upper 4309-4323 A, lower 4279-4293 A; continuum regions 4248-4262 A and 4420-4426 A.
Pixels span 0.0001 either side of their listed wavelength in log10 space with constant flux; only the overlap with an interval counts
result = 0.02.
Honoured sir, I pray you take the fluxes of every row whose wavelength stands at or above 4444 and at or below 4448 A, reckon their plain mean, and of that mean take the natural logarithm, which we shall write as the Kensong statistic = 2.67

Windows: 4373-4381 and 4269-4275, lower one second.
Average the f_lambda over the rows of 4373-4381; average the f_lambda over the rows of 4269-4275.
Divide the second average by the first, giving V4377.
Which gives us 0.7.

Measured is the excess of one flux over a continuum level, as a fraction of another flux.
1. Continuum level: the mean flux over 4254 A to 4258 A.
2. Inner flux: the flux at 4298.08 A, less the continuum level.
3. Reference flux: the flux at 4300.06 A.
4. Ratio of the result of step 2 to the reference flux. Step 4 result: -0.3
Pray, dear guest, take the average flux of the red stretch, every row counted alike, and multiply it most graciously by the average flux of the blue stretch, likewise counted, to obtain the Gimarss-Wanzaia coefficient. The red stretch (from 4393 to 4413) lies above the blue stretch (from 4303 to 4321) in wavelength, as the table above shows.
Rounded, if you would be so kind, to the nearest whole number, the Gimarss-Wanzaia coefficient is 113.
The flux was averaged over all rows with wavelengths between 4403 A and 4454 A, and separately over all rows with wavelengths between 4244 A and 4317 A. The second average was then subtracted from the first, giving 3.2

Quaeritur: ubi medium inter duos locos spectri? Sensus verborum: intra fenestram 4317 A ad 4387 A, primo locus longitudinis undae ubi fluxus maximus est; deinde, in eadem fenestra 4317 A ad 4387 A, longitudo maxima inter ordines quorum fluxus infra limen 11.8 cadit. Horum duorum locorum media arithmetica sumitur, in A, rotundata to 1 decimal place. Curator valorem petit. 4374.0 A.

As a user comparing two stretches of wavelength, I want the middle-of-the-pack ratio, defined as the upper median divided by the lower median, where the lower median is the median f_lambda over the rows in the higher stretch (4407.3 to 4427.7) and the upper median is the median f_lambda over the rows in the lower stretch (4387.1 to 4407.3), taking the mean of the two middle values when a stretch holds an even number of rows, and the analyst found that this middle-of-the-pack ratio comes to 0.92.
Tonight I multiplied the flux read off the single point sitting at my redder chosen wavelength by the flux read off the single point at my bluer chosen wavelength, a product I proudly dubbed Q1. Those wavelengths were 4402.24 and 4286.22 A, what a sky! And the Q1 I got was 132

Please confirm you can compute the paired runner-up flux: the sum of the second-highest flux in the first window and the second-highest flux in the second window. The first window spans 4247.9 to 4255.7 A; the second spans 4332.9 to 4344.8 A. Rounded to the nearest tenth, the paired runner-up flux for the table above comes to 22.7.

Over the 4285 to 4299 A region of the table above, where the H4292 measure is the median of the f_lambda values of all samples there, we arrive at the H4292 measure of 10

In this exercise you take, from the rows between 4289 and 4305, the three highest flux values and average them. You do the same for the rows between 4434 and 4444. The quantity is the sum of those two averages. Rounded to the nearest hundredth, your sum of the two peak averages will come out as 23.98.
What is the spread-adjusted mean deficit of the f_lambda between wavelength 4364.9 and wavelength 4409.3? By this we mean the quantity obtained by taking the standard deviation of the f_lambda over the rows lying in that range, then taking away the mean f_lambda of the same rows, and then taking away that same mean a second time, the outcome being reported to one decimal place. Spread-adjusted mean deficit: -20.7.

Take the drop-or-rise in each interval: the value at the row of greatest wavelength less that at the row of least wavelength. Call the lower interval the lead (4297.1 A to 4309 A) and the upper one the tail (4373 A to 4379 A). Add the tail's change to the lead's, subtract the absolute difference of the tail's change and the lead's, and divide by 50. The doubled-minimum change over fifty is -0.14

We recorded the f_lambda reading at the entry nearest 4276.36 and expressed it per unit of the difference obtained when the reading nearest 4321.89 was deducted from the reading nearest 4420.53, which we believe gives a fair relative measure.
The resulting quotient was 14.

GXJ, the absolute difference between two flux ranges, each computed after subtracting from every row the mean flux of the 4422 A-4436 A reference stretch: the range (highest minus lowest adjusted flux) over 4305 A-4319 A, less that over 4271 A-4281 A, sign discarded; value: 4.0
